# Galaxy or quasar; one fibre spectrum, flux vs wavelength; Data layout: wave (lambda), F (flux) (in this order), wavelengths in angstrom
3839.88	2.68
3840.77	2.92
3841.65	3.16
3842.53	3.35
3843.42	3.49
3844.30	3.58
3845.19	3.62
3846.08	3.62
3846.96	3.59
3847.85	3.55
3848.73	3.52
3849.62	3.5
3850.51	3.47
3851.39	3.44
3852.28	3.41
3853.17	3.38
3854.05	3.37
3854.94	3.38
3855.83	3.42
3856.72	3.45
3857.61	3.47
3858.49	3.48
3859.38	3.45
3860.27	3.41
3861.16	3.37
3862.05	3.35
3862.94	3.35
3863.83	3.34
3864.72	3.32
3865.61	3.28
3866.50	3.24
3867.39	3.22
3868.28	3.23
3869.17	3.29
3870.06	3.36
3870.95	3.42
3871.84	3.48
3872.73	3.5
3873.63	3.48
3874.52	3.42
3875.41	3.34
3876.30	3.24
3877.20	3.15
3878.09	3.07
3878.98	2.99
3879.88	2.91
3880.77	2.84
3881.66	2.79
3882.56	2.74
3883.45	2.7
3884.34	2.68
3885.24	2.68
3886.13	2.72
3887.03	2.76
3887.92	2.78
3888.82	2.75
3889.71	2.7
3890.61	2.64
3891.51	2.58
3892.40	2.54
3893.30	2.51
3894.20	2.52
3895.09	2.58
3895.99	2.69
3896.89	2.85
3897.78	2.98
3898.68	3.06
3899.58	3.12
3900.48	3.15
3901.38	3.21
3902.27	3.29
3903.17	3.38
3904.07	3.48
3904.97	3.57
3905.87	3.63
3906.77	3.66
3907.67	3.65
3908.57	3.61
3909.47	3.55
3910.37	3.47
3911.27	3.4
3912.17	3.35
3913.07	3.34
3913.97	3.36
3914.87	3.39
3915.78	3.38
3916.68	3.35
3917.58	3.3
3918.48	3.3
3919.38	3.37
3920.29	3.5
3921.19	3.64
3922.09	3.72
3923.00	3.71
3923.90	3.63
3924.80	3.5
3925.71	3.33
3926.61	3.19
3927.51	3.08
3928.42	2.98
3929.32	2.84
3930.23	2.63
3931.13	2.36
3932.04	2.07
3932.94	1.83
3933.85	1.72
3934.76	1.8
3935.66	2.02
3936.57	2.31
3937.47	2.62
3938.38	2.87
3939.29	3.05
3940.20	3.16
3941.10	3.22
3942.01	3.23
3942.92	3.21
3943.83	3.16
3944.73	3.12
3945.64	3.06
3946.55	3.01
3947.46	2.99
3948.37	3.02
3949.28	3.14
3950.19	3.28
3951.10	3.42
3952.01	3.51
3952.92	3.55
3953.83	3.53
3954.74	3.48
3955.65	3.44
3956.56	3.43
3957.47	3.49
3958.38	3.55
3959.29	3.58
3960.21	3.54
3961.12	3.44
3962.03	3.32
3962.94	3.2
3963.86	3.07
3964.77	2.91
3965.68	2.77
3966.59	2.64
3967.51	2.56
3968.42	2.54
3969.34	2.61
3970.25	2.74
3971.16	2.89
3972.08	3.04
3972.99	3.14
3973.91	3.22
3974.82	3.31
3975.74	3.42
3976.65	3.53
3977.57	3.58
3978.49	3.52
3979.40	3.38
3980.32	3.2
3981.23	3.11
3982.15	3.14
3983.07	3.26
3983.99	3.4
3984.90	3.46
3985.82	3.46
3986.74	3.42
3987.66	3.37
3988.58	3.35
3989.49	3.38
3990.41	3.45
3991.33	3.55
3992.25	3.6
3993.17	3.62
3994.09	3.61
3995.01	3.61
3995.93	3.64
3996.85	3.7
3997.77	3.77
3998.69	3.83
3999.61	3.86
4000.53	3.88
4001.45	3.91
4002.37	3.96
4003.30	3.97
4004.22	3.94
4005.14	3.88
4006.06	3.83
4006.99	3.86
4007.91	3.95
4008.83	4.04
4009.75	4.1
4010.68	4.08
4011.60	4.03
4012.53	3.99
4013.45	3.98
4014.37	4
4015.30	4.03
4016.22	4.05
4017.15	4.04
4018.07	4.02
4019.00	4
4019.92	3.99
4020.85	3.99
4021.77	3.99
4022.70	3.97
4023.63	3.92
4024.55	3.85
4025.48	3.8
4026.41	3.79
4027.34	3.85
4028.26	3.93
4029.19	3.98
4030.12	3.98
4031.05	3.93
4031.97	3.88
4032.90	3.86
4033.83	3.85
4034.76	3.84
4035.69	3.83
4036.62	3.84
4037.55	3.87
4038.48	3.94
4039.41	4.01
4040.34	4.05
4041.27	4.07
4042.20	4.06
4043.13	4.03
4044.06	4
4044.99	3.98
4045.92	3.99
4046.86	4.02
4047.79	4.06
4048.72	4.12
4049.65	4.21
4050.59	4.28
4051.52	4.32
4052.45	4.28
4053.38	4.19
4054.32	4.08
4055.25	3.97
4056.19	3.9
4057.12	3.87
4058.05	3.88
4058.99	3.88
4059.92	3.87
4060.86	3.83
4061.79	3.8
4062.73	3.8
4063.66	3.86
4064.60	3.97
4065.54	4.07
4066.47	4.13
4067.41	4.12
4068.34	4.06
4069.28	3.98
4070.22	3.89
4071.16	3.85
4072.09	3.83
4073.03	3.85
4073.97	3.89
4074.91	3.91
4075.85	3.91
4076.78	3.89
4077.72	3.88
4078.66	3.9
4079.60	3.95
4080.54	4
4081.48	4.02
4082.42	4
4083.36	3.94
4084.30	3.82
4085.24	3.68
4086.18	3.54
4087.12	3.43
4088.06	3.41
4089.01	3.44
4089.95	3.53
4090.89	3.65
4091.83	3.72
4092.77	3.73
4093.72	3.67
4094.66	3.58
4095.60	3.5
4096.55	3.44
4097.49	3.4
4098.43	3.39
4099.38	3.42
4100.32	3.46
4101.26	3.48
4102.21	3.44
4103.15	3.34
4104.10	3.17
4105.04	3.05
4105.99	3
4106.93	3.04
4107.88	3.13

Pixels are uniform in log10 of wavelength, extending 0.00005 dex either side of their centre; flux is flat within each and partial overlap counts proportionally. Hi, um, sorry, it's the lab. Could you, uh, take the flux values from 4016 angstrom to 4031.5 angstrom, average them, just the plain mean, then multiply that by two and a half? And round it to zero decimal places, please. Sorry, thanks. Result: 10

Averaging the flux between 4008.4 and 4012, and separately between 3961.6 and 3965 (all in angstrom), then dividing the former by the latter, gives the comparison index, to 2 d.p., 1.30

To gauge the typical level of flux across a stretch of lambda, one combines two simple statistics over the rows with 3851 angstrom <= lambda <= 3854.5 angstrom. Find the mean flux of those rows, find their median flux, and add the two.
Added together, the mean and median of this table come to 6.8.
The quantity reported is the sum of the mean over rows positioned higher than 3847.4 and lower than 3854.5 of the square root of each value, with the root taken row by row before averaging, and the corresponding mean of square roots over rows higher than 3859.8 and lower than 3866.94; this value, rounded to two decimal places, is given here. 3.68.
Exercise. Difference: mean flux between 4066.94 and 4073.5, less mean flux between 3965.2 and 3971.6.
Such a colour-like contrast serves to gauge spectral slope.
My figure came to 1.3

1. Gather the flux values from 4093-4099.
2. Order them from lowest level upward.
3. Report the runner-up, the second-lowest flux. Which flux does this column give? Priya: 3.4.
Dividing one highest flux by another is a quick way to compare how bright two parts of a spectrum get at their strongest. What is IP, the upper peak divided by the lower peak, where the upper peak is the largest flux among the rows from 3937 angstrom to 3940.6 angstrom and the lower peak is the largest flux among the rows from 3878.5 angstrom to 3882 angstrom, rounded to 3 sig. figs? 1.06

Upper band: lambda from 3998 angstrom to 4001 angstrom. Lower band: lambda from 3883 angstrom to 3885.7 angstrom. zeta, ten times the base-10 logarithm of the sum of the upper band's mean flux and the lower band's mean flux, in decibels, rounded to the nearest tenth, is 8.2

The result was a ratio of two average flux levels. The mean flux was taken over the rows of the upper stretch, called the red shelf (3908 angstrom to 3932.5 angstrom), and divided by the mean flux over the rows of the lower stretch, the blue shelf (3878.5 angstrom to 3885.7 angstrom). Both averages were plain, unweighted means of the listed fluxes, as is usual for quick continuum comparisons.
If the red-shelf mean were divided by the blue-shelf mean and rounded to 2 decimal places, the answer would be 1.17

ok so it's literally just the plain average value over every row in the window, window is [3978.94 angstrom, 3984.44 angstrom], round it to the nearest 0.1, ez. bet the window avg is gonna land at 3.2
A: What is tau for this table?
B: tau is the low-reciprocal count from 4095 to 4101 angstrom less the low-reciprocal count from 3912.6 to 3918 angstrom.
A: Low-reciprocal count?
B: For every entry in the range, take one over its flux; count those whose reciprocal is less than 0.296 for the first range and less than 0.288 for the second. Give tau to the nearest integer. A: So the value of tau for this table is 6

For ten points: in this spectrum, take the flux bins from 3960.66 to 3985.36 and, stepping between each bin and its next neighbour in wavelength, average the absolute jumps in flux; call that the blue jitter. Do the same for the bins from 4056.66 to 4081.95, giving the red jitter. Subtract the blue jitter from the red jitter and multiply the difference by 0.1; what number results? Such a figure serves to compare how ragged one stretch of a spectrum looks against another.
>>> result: -0.0069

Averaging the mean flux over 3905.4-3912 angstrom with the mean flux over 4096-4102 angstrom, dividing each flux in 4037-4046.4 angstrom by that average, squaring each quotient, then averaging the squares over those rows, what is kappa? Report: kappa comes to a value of 1.31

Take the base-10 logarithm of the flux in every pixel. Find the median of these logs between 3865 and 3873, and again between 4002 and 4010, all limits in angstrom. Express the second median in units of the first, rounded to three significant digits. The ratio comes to 1.15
